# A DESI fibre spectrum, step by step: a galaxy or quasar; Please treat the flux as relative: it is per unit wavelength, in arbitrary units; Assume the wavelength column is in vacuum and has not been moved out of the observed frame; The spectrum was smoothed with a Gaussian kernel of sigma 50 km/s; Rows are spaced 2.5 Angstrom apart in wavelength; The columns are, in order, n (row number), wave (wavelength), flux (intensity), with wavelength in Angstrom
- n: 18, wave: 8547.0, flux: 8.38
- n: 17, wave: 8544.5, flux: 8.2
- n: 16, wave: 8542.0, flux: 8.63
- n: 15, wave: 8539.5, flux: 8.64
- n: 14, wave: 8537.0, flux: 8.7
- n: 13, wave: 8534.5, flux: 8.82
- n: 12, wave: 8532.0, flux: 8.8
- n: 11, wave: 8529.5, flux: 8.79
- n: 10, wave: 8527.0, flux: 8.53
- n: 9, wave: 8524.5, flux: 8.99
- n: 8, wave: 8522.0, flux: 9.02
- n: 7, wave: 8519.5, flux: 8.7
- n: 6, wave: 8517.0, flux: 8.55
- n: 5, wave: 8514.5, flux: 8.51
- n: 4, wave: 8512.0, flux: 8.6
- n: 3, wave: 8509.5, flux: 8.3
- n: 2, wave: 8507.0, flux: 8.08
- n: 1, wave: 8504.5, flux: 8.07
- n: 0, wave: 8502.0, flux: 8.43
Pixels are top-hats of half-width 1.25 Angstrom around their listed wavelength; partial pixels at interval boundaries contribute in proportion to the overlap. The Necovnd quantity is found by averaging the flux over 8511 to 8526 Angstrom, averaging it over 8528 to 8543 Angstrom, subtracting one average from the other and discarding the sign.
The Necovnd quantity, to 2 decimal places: 0.00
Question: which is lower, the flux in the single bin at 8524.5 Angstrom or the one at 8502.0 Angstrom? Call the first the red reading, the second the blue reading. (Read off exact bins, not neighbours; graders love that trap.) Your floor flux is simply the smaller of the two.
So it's 8.43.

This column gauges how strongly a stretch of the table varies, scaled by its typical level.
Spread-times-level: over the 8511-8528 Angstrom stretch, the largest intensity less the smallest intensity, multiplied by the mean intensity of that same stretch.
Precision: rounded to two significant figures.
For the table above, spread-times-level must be 4.4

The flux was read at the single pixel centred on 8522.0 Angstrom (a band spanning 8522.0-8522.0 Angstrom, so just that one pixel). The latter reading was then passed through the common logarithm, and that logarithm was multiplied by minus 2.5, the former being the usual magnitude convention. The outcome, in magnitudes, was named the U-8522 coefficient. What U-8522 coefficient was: -2.39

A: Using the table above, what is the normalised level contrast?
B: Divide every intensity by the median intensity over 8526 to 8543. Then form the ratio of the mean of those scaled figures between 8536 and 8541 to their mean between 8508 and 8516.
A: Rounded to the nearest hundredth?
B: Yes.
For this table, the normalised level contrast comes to 1.02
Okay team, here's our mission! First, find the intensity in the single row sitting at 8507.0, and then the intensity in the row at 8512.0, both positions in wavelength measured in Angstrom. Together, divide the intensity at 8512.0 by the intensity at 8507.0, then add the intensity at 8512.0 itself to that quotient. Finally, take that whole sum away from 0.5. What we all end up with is -9.16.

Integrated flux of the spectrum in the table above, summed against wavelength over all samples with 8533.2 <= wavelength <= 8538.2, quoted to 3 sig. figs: 43.8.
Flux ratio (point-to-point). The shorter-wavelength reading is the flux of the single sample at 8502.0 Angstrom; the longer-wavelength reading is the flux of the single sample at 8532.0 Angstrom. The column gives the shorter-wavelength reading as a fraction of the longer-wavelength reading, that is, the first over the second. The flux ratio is 0.96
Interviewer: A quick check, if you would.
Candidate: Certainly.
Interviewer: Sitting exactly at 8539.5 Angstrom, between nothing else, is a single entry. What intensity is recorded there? 8.64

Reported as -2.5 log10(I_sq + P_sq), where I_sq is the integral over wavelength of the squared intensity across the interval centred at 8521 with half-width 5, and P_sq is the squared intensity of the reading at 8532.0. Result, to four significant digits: -7.330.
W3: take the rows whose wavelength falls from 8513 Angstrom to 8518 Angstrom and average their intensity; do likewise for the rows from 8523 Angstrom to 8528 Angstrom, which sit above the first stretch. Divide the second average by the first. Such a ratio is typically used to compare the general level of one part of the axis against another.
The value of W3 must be 1.03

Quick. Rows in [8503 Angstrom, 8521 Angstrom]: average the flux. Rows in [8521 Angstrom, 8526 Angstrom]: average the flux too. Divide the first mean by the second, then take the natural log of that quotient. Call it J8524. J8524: -0.07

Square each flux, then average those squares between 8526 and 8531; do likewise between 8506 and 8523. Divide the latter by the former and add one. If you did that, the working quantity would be 1.97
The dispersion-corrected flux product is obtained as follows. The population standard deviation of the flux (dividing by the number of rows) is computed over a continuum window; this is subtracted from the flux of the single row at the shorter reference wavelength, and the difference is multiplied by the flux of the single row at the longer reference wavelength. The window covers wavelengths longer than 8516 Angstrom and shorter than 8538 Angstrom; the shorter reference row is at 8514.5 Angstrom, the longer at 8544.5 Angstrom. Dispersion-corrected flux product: 68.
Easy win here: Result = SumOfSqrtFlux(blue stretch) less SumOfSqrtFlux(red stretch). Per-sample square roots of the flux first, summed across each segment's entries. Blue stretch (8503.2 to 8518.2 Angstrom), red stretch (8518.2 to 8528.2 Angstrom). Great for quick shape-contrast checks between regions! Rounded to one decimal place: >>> 5.5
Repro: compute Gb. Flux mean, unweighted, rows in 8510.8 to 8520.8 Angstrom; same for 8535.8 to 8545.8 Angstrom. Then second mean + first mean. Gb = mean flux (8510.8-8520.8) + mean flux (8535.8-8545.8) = 17.1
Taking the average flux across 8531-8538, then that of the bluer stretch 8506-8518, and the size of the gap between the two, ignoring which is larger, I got 0.4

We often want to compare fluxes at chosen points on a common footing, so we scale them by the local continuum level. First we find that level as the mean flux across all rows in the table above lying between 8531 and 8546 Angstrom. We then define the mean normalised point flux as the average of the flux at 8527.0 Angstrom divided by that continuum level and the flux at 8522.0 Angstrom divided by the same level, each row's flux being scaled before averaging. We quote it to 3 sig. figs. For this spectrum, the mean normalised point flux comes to 1.02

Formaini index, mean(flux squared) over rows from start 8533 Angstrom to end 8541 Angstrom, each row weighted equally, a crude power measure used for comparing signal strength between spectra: 76.0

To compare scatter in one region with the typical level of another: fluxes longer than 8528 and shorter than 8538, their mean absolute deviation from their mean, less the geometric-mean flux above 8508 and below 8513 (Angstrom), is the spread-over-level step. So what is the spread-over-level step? -8.41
